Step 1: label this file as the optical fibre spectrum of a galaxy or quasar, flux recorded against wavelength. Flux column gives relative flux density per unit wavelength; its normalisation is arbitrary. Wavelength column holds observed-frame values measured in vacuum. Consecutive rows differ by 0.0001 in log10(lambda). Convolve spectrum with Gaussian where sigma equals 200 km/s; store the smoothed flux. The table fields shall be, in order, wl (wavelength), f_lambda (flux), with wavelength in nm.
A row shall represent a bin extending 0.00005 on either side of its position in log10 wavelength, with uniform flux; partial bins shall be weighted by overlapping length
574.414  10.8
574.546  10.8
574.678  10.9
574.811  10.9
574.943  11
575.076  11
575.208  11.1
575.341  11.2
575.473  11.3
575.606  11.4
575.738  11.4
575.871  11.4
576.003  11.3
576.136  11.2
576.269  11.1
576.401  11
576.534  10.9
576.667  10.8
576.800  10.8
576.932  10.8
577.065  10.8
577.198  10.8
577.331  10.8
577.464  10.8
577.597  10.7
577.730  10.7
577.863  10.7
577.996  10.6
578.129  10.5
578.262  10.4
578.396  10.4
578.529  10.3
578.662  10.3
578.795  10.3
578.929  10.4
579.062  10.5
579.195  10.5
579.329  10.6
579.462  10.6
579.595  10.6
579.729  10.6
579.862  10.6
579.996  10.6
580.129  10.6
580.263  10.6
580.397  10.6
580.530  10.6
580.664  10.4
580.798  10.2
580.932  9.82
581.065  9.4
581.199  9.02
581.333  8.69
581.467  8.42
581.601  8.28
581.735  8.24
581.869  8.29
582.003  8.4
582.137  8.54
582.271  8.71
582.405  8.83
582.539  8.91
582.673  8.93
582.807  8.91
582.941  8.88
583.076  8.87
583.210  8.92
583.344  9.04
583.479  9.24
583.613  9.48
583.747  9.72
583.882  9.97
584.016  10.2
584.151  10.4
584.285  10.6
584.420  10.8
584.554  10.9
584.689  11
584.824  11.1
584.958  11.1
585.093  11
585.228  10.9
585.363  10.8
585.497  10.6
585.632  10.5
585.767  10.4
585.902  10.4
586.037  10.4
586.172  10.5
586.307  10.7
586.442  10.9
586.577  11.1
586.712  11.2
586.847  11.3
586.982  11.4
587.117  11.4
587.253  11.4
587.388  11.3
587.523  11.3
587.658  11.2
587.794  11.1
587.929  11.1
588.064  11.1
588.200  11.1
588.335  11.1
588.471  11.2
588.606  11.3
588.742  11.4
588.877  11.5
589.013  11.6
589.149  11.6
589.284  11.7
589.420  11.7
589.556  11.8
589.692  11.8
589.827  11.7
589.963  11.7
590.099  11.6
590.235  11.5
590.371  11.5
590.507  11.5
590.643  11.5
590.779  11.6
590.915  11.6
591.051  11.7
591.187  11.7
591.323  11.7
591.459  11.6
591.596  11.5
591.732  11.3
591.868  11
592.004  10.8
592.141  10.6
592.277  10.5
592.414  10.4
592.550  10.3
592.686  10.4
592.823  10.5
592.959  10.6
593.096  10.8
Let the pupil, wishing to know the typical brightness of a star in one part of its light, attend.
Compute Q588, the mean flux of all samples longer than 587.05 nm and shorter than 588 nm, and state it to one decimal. 11.3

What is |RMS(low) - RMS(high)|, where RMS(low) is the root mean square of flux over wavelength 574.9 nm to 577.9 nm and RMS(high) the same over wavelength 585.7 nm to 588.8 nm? 0.1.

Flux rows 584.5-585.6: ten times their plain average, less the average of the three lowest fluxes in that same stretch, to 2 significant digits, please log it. 98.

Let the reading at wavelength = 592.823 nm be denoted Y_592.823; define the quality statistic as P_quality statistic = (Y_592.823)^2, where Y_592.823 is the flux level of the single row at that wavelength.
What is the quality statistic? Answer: 110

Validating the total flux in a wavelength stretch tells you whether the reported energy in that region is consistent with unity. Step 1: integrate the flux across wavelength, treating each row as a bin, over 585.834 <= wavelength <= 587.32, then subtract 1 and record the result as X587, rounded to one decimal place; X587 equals 15.3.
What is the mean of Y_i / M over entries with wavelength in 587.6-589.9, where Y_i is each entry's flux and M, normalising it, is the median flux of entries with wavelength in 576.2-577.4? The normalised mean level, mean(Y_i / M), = 1.06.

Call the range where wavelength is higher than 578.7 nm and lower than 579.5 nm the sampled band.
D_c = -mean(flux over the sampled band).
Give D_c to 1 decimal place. -10.5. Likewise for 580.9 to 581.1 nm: -9.6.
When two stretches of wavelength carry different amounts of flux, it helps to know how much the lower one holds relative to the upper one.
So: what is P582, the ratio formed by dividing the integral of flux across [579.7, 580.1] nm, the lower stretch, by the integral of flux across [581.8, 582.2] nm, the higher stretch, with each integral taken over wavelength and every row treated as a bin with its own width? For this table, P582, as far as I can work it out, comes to 1.26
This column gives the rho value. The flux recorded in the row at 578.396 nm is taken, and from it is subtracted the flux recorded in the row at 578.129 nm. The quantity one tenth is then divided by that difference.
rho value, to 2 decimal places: -1.00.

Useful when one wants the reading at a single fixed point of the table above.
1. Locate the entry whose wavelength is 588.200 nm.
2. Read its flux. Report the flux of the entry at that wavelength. 11.1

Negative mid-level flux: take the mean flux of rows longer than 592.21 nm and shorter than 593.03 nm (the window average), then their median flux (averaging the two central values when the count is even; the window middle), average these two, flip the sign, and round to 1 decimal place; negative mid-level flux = -10.4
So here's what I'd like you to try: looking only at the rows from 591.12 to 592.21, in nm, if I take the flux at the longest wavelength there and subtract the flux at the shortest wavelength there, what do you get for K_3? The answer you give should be -1.1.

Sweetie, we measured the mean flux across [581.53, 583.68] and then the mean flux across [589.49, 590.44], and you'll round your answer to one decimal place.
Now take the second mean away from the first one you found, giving -2.9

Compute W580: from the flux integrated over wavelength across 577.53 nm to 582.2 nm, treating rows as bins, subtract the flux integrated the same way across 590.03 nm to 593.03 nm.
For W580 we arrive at 13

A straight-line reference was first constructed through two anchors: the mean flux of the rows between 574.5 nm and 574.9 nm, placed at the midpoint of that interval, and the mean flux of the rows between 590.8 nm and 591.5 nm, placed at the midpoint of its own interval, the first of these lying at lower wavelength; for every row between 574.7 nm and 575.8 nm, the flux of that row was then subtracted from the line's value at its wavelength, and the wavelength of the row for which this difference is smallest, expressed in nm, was 575.606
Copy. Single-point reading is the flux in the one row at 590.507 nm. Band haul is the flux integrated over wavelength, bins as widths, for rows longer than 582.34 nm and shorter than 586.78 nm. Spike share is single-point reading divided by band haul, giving 0.25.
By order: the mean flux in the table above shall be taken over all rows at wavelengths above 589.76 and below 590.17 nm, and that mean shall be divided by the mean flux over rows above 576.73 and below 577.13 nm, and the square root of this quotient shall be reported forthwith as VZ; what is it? 1.04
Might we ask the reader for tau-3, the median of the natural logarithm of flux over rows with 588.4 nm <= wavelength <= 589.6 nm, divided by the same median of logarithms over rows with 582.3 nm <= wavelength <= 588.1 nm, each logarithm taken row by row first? 1.03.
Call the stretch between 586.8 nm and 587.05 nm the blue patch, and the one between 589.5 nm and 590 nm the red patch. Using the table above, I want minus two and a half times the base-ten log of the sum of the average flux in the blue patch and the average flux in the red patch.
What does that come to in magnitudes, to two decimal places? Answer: -3.41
